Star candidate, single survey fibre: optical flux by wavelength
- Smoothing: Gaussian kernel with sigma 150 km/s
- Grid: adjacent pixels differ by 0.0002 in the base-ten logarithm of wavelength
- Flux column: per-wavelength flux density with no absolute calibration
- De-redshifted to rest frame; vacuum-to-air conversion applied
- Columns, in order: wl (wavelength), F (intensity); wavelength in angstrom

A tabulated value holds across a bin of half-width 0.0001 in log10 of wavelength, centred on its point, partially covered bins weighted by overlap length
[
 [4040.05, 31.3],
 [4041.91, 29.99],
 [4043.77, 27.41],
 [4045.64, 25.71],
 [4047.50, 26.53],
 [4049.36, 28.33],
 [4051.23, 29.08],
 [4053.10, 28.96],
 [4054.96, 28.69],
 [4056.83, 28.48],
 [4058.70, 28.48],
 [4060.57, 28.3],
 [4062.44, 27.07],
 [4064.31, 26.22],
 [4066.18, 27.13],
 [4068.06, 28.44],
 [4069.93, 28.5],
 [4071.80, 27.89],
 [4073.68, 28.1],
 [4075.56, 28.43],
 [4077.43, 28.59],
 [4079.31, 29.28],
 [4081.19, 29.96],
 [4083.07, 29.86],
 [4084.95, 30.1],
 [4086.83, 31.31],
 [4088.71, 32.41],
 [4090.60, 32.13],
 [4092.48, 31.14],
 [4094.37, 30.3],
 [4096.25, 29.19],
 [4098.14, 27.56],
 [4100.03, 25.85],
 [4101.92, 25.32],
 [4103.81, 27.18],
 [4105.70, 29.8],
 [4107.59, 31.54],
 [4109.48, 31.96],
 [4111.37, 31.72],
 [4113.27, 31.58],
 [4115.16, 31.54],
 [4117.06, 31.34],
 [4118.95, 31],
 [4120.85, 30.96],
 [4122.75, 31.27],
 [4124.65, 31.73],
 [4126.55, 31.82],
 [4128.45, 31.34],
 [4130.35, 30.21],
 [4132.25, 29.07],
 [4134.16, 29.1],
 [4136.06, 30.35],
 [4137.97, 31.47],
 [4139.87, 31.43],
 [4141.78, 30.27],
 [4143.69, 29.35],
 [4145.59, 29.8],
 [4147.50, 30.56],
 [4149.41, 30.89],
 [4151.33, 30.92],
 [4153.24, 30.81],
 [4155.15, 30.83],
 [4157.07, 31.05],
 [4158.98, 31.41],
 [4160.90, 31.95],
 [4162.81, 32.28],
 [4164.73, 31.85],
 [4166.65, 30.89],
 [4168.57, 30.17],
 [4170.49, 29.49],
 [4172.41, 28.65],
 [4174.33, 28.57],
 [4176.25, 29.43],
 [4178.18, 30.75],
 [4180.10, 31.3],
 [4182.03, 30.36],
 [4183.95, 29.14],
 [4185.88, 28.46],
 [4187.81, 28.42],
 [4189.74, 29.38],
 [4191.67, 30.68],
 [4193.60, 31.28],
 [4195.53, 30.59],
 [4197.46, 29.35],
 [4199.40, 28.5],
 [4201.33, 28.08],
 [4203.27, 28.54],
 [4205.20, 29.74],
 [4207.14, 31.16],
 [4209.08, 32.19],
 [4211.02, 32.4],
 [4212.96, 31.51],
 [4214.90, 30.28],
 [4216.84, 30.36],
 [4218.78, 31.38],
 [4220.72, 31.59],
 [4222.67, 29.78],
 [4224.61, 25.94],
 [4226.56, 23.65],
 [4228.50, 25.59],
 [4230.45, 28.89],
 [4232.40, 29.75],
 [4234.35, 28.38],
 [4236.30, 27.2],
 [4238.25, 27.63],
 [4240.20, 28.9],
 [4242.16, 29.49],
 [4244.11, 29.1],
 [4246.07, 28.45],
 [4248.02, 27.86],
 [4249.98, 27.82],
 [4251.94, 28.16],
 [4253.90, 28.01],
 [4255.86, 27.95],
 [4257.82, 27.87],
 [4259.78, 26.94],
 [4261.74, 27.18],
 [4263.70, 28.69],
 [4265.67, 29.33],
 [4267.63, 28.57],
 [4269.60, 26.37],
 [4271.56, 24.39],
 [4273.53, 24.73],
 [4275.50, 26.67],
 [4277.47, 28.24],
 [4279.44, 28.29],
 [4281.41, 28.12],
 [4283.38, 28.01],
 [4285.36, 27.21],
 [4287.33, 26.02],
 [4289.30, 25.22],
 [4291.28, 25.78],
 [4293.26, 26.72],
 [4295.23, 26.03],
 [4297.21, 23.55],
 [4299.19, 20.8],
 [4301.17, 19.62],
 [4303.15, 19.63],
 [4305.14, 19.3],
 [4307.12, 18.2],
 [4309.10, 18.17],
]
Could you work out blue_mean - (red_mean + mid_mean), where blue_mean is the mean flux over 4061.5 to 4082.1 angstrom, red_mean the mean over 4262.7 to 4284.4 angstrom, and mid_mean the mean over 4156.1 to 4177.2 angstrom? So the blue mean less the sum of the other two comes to -29.8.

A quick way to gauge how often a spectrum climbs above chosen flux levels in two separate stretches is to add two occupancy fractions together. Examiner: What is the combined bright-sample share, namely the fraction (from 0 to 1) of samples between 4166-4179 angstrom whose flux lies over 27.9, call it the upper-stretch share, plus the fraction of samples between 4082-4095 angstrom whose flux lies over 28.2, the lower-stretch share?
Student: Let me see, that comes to 2.0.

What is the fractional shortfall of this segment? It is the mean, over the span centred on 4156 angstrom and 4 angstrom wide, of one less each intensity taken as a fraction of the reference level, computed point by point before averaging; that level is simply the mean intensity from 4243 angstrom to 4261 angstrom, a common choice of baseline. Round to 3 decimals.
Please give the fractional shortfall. -0.104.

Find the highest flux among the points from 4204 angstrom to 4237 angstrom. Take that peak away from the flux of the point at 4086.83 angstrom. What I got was -1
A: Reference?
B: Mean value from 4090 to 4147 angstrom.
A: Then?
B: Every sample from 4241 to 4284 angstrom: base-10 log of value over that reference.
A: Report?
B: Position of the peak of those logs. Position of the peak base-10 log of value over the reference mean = 4242.16 angstrom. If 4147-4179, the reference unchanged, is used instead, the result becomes 4162.81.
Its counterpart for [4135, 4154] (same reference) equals 4137.97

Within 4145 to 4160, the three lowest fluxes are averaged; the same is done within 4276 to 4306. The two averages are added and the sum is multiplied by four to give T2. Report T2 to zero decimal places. 200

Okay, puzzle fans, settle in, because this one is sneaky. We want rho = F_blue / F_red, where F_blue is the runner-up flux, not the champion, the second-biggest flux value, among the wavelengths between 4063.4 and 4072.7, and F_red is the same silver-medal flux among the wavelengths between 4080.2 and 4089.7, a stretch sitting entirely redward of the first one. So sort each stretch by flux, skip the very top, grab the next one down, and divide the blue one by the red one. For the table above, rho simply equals 0.91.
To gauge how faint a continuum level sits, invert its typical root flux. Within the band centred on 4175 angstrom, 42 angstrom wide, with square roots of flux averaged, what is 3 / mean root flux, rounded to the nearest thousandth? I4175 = 0.545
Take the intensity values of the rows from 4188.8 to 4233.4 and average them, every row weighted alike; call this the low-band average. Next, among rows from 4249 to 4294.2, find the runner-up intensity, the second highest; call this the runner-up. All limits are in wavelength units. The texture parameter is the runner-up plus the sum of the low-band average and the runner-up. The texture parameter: 87.0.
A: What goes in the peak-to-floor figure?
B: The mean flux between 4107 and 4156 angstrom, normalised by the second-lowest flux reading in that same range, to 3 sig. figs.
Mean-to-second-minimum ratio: 1.06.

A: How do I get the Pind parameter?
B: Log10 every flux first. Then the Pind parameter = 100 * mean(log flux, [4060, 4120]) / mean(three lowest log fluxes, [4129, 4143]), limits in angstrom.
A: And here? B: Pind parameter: 99.9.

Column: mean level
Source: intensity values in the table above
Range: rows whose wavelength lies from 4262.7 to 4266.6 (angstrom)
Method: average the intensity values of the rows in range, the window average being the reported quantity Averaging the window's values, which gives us 29.0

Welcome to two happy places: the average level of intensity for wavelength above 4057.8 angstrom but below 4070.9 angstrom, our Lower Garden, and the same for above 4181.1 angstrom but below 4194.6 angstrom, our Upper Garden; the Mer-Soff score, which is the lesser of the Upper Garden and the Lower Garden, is 27.7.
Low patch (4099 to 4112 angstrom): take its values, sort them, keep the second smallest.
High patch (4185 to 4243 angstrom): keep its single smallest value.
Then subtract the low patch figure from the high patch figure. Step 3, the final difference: -2.20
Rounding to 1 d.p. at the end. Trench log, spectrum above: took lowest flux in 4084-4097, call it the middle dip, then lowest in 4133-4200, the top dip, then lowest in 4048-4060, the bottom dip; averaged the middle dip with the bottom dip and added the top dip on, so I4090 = 57.2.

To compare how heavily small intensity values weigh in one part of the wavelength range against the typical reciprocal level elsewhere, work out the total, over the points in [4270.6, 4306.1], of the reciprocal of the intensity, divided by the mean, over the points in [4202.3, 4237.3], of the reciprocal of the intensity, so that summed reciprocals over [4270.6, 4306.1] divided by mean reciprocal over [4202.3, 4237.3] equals 21.4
